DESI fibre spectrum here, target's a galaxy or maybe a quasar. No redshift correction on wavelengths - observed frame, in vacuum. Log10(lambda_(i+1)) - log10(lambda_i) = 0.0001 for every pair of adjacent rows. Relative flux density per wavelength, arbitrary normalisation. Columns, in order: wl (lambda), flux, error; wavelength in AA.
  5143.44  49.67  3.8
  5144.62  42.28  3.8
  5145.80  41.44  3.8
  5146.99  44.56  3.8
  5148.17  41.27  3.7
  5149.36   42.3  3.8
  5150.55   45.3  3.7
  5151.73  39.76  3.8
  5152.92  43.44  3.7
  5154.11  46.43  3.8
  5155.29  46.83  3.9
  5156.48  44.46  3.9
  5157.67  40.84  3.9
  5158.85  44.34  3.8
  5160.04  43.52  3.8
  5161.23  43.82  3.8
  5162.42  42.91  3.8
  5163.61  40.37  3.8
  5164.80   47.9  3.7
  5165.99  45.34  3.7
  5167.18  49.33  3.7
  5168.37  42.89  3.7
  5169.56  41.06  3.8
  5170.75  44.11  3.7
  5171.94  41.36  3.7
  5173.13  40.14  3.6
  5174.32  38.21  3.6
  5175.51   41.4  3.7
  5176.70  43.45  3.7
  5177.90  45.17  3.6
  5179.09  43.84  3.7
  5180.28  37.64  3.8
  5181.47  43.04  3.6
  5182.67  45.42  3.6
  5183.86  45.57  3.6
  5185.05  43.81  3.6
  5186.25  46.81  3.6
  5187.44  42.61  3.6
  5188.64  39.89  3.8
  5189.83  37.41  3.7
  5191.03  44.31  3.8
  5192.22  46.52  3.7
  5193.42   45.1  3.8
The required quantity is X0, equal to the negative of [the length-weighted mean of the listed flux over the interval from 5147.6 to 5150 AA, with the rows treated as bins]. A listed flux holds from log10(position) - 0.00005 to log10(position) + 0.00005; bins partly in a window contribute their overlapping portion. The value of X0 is -41.7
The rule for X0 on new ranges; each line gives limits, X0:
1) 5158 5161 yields -43.7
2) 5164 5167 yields -46.5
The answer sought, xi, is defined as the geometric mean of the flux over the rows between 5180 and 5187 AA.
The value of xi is 43.6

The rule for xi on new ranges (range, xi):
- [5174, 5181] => 41.5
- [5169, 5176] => 41.0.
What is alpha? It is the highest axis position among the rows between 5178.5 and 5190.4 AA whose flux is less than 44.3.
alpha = 5189.83 AA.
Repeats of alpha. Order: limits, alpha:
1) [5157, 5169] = 5168.37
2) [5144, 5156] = 5152.92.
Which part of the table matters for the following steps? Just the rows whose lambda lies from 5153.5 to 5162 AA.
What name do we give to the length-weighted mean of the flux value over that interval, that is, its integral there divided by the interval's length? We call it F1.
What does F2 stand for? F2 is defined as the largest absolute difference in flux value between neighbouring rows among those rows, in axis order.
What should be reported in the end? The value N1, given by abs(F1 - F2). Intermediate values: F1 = 44.3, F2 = 4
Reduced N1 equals 40.7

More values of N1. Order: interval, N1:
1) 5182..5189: 39.9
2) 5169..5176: 37.9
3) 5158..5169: 36.9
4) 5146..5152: 37.2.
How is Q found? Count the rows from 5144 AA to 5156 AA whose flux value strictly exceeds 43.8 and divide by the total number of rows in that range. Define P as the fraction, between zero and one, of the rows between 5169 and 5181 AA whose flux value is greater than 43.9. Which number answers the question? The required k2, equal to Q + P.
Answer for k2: 0.60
